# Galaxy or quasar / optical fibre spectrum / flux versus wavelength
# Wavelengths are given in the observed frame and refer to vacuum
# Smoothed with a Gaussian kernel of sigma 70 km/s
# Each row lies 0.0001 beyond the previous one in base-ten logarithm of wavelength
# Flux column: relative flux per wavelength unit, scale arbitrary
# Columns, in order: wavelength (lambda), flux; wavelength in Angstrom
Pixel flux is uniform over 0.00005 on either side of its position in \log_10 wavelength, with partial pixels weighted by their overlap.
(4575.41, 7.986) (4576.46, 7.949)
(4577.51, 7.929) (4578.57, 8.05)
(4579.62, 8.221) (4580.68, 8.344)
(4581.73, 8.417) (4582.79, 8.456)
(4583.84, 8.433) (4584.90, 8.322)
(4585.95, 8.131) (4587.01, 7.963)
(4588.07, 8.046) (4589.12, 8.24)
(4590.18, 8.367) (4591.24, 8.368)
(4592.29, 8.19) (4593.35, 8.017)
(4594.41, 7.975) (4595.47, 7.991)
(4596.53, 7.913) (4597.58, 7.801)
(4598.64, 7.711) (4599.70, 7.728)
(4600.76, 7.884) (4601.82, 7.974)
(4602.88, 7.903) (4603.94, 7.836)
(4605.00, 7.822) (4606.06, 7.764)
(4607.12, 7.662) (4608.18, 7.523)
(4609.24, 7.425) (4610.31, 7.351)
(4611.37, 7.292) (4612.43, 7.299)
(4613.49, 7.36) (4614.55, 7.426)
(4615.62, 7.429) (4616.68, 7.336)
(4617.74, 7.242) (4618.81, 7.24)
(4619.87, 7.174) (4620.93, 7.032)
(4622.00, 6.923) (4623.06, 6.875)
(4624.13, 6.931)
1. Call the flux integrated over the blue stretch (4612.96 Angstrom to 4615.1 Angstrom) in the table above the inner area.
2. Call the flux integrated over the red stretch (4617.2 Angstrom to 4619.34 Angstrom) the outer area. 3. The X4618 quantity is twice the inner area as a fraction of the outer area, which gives 2.04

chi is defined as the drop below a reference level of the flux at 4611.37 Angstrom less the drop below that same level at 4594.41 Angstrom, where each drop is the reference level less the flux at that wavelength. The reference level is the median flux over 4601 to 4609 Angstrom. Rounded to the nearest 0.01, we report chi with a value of 0.68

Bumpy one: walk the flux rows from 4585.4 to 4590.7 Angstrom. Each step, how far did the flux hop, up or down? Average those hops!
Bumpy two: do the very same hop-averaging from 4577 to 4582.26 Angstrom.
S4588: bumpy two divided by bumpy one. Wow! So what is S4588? 0.85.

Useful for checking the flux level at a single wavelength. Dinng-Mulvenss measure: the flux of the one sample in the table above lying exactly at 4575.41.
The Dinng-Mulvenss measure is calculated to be 7.986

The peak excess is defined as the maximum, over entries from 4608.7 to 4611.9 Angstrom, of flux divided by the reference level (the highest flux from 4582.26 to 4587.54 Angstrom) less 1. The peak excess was -0.12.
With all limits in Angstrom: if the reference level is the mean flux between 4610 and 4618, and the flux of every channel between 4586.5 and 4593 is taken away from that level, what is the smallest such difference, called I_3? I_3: -1.0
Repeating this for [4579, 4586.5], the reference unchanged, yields -1.1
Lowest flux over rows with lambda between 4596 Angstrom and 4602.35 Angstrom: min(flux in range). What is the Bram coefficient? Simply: 7.711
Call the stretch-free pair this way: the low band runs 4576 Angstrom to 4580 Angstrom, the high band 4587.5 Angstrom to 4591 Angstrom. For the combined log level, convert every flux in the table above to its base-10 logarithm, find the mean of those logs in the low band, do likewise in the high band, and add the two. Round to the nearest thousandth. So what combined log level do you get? 1.820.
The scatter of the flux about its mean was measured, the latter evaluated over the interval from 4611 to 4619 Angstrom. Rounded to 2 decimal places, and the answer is 0.07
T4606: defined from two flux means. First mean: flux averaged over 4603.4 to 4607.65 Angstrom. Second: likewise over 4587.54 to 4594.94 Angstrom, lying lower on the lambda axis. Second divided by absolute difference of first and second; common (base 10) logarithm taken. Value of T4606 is 1.3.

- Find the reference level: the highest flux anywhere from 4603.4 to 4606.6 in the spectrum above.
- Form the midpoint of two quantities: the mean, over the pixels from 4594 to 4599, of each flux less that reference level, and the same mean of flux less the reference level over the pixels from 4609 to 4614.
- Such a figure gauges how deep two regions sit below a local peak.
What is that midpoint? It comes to -0.22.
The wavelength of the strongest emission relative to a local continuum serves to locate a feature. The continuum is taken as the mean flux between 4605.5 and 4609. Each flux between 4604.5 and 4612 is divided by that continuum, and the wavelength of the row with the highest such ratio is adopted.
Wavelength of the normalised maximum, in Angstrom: 4605.00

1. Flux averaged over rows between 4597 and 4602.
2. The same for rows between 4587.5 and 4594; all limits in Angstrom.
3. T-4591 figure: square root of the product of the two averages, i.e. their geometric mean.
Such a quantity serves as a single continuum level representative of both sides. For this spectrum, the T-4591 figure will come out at 8.01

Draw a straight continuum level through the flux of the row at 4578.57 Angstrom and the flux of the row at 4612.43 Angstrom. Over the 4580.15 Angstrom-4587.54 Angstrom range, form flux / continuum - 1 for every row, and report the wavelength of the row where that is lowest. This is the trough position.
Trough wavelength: 4587.01 Angstrom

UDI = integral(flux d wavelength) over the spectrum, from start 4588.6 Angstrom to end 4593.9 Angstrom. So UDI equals 44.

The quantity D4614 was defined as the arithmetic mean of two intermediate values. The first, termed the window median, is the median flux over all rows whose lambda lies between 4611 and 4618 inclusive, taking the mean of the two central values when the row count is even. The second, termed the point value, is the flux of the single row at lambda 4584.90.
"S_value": 7.83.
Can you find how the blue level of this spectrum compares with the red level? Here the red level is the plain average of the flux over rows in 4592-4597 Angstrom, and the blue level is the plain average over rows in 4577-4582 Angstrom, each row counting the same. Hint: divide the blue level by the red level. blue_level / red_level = 1.02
